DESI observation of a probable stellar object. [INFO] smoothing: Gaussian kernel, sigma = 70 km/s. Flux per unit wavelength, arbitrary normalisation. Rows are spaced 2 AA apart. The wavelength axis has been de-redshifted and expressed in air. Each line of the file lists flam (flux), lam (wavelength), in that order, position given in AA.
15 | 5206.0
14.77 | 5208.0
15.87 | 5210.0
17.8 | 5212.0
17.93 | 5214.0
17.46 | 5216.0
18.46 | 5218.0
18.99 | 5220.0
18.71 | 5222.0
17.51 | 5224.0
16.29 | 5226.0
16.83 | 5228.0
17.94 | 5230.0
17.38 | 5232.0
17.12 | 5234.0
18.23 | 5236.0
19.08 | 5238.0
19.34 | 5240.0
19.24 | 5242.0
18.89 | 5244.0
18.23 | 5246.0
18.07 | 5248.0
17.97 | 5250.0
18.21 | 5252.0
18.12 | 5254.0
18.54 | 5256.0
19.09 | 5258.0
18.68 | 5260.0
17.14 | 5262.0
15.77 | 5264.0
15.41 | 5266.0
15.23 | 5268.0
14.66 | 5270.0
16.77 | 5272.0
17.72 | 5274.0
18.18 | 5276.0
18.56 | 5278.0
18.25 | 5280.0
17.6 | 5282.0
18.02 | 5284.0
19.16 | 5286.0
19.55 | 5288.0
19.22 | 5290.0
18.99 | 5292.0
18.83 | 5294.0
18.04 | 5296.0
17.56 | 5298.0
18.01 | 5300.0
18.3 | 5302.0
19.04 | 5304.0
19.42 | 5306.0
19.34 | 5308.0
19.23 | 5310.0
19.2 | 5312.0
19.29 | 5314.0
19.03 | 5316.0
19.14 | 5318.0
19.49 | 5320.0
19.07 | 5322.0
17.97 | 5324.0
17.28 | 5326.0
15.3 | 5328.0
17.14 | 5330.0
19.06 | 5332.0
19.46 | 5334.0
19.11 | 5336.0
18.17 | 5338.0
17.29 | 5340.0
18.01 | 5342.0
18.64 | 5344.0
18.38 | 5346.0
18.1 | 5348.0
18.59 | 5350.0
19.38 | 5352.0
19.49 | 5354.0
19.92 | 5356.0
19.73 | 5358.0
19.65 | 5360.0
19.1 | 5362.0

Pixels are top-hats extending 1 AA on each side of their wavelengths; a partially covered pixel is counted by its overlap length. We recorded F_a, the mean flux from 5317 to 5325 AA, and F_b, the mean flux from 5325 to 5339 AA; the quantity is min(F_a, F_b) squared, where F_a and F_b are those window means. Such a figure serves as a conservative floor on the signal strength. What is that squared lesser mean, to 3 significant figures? 322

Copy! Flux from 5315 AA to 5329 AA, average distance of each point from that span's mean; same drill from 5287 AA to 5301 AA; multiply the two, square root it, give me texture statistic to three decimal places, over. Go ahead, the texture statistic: 0.845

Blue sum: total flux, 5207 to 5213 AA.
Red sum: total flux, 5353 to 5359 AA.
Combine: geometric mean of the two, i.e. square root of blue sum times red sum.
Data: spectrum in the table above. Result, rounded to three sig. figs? 53.5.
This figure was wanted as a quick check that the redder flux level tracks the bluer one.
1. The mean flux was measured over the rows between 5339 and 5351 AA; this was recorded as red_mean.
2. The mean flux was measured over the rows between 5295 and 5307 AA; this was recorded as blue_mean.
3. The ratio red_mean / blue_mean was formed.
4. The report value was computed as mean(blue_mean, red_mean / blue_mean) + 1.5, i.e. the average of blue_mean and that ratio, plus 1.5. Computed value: 11.2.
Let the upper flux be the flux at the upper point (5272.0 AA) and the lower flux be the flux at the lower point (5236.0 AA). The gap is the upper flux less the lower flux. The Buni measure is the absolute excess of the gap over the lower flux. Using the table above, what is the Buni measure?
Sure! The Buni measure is 20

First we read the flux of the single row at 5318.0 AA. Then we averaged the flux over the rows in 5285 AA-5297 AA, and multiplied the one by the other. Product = 363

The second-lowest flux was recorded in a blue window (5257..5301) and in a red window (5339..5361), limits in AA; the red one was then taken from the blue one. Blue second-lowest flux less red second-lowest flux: -2.8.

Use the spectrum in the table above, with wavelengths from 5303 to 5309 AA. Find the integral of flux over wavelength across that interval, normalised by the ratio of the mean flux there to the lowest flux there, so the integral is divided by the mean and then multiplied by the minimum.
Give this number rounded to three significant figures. 114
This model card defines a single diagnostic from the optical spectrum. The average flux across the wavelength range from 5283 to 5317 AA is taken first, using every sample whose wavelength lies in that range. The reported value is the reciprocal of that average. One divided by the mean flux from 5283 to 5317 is 0.0531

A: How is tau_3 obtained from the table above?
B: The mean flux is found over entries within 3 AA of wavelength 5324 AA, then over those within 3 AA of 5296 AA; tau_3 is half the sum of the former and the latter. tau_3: 18.1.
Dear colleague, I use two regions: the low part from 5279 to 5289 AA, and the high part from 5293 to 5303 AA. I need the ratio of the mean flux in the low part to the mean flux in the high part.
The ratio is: 1.02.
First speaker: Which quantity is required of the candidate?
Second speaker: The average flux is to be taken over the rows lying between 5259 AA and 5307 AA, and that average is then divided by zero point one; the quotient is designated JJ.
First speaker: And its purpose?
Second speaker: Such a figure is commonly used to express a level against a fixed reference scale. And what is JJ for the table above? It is 178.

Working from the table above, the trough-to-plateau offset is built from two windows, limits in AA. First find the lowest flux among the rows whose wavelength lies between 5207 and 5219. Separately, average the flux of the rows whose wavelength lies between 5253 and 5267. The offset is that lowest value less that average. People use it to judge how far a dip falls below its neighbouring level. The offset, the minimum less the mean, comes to -2.8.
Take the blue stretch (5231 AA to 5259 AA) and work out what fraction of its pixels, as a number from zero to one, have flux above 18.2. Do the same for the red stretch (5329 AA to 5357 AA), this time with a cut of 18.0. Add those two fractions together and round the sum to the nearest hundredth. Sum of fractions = 1.50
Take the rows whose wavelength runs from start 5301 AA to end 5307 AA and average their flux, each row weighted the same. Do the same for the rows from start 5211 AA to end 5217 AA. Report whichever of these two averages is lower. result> 17.7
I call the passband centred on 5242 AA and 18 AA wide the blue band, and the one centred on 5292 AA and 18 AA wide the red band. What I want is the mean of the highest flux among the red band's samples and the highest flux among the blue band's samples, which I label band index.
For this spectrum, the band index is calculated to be 19.4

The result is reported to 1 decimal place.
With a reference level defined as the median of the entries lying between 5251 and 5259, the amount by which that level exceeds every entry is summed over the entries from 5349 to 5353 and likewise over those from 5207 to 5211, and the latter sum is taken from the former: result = -7.3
